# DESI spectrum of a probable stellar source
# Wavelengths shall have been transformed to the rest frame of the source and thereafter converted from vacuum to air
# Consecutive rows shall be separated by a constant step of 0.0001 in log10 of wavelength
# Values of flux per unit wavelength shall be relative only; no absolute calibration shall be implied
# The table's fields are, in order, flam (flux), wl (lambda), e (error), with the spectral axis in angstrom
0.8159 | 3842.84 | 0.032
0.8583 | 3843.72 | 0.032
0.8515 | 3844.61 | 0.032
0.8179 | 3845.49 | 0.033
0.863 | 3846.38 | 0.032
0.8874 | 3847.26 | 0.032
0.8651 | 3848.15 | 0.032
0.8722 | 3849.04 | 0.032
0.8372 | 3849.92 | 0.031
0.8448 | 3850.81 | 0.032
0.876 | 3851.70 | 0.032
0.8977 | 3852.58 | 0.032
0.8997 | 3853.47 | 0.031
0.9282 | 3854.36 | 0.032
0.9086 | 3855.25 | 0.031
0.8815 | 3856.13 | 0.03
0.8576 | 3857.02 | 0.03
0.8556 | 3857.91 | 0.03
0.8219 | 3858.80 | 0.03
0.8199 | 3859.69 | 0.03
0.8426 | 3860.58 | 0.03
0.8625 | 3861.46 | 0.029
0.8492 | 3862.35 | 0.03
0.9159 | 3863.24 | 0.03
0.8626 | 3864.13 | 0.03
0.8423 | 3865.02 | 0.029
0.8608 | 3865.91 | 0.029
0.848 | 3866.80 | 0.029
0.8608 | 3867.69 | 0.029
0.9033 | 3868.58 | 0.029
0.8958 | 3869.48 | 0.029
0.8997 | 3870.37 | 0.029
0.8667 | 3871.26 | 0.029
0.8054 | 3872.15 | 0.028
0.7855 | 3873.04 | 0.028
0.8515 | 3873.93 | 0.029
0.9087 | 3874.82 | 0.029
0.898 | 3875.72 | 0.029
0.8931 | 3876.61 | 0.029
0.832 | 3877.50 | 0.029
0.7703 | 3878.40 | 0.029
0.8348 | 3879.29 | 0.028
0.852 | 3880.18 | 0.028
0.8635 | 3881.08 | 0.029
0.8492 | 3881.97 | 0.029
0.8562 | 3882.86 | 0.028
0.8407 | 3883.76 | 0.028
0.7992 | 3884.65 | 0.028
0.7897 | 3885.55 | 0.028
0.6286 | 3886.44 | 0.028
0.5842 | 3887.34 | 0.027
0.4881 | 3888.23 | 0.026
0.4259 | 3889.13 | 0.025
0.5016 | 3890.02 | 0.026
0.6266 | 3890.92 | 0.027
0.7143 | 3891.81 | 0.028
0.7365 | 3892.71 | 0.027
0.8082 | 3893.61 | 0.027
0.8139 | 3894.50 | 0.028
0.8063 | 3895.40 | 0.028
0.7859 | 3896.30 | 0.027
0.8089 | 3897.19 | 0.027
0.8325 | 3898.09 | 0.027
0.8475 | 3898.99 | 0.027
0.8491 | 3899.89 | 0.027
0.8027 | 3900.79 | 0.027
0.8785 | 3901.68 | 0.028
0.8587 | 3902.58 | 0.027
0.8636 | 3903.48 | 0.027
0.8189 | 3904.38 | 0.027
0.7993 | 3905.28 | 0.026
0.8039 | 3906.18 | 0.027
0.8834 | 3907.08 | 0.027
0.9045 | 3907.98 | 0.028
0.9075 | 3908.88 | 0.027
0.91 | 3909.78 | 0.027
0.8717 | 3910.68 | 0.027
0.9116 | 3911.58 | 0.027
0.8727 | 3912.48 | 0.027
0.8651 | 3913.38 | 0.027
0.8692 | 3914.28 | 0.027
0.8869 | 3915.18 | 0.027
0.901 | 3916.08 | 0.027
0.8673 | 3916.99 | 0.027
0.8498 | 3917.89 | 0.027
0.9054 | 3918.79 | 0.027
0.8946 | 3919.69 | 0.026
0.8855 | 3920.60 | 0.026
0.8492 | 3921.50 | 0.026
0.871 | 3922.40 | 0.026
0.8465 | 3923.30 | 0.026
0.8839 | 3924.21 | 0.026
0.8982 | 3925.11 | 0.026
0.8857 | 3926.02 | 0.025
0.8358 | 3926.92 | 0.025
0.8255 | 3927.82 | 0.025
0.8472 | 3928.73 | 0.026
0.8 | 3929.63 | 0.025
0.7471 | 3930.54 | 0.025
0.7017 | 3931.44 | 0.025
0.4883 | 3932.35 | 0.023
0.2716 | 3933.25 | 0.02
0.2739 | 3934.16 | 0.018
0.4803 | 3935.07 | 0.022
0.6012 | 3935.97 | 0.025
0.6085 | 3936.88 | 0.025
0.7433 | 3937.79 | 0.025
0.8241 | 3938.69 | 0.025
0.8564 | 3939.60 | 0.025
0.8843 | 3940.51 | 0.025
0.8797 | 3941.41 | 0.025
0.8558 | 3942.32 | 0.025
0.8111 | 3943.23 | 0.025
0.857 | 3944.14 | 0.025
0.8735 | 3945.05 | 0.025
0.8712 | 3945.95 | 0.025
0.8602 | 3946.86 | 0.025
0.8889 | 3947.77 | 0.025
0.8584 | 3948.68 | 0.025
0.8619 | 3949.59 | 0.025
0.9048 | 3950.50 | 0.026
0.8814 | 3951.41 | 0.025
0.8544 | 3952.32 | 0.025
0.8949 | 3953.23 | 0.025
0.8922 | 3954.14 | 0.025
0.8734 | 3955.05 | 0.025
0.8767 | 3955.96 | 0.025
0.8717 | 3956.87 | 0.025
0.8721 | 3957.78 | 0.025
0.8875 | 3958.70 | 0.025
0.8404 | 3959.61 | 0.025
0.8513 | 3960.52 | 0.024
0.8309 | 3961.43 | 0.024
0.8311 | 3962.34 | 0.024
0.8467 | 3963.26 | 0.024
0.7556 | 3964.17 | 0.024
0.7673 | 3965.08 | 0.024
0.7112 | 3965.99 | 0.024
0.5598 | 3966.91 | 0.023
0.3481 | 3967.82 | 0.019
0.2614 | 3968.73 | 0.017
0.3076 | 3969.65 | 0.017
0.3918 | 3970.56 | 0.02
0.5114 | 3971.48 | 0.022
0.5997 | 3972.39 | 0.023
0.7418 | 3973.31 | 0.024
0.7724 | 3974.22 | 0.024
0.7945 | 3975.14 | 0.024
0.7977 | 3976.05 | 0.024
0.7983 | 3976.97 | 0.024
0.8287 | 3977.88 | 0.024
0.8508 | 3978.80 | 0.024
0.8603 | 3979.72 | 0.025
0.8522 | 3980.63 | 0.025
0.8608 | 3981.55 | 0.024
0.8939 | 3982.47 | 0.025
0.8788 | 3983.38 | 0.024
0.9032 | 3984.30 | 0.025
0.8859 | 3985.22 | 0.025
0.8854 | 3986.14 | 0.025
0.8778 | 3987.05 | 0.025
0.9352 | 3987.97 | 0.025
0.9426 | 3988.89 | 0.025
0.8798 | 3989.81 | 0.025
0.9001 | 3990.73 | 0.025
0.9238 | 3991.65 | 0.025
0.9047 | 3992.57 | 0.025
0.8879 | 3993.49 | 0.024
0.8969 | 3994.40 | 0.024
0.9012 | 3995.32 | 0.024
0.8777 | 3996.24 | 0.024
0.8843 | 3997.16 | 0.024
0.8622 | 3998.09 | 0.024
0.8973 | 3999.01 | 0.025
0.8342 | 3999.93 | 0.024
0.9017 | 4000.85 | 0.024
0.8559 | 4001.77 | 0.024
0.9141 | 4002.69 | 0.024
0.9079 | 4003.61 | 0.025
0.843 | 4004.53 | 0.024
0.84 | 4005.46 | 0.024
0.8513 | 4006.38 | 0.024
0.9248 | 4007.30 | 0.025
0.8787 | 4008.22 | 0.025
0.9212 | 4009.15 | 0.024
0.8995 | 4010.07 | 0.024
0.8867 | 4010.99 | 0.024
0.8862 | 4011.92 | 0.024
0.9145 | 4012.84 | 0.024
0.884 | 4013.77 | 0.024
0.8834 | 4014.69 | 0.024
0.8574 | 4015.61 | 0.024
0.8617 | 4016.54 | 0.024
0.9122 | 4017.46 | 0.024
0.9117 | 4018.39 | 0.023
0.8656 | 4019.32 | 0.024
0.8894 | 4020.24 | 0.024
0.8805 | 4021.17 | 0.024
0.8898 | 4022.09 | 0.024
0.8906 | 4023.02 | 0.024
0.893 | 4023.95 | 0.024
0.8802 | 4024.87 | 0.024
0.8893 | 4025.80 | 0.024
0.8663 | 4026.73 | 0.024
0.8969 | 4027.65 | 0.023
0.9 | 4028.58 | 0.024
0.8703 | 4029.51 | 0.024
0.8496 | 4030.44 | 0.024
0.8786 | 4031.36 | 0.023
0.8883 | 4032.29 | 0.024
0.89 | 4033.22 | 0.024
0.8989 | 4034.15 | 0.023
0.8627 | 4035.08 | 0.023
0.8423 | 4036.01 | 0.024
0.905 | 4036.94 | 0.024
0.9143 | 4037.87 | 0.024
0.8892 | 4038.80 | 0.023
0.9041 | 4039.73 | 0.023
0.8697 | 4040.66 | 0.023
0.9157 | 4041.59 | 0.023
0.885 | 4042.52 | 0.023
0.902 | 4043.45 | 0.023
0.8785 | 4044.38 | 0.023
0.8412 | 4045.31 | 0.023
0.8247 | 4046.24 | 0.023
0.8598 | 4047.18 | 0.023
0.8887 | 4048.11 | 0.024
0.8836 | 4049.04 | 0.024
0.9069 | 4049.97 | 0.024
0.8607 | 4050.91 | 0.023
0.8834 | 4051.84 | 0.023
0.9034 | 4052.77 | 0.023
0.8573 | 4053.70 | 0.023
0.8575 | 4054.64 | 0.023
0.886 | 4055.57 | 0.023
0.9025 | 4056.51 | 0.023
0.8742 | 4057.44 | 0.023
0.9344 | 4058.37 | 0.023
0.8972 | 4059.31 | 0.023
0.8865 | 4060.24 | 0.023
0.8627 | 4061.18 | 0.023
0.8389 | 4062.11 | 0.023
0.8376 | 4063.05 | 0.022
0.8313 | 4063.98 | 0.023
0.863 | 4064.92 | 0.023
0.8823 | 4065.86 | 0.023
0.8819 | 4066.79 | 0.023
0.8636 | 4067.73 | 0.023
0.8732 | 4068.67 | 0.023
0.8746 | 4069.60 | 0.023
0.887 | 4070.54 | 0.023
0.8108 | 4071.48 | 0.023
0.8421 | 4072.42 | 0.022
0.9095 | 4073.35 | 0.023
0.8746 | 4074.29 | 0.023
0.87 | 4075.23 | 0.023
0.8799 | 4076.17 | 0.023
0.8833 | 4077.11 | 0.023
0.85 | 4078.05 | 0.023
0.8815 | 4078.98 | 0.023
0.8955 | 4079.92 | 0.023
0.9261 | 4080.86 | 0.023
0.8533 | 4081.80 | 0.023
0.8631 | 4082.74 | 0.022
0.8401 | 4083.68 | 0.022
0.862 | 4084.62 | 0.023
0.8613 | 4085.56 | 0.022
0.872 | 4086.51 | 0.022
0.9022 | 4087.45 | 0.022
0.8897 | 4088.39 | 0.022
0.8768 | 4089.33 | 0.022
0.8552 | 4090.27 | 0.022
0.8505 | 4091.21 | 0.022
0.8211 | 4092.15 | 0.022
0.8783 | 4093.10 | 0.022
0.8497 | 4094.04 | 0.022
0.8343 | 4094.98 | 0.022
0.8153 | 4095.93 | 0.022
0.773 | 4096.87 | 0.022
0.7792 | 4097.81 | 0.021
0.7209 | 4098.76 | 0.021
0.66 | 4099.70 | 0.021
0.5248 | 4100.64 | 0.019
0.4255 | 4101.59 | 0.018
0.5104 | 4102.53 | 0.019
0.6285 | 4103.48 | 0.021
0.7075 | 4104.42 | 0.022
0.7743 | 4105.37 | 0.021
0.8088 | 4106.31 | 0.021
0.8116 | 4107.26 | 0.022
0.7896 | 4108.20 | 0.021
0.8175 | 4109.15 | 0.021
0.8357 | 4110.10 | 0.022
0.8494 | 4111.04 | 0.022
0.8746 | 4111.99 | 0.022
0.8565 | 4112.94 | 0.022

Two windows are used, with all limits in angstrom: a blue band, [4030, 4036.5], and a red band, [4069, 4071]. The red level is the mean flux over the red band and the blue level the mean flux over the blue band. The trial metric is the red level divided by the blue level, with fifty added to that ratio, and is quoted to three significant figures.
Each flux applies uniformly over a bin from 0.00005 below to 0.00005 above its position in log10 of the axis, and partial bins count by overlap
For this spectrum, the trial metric 51.0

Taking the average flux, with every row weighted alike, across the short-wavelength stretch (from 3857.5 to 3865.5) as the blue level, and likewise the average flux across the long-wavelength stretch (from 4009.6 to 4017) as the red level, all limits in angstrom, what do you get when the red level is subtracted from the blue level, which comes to -0.032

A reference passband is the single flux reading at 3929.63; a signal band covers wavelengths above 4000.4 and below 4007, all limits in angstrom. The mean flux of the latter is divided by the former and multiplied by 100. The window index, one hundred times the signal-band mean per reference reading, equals 109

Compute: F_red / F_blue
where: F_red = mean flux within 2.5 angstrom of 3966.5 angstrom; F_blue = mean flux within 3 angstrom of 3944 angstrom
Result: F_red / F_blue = 0.66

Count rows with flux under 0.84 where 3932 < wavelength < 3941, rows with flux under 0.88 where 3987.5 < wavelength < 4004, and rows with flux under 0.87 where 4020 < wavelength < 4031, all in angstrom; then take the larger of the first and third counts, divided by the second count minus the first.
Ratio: -3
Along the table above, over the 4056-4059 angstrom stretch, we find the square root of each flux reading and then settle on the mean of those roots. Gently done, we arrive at 0.95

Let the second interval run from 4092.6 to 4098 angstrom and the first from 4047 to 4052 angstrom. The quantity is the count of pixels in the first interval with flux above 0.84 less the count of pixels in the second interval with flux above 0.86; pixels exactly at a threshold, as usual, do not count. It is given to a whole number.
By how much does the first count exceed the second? 5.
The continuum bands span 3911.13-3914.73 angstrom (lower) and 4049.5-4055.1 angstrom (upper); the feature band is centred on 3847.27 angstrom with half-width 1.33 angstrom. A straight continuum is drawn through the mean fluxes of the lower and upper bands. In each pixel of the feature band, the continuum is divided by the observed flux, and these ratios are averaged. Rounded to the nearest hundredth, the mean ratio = 1.01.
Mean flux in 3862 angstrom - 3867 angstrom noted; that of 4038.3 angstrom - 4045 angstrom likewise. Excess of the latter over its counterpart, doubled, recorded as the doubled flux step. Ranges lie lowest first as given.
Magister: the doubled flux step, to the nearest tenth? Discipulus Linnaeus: 0.1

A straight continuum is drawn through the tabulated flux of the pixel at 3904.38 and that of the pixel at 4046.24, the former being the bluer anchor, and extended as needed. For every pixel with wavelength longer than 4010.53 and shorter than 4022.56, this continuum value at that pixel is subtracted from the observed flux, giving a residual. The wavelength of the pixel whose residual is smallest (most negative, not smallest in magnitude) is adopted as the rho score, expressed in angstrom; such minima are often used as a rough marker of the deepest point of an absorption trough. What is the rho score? 4015.61 angstrom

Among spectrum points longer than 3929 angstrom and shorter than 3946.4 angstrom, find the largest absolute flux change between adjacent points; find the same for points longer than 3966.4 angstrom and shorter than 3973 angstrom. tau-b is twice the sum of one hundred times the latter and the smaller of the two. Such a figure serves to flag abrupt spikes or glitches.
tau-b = 43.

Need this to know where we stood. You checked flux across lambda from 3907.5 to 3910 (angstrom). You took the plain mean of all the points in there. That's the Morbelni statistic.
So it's 0.907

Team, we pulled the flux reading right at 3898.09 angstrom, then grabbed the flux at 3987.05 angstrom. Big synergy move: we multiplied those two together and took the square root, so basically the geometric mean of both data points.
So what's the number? 0.855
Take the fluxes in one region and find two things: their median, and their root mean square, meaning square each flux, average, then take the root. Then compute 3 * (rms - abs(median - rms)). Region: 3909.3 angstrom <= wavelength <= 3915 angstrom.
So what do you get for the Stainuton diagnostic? 2.62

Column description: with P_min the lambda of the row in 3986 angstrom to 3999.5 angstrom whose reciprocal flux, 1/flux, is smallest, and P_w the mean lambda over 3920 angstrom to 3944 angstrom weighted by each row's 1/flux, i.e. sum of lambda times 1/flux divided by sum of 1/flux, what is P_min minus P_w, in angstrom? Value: 56.5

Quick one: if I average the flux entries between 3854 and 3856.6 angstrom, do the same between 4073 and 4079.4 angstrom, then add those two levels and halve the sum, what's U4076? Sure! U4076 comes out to 0.892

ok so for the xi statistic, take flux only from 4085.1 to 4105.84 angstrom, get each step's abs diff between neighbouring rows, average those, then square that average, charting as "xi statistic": 0.0022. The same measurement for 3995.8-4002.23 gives 0.0016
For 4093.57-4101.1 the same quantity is 0.0023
